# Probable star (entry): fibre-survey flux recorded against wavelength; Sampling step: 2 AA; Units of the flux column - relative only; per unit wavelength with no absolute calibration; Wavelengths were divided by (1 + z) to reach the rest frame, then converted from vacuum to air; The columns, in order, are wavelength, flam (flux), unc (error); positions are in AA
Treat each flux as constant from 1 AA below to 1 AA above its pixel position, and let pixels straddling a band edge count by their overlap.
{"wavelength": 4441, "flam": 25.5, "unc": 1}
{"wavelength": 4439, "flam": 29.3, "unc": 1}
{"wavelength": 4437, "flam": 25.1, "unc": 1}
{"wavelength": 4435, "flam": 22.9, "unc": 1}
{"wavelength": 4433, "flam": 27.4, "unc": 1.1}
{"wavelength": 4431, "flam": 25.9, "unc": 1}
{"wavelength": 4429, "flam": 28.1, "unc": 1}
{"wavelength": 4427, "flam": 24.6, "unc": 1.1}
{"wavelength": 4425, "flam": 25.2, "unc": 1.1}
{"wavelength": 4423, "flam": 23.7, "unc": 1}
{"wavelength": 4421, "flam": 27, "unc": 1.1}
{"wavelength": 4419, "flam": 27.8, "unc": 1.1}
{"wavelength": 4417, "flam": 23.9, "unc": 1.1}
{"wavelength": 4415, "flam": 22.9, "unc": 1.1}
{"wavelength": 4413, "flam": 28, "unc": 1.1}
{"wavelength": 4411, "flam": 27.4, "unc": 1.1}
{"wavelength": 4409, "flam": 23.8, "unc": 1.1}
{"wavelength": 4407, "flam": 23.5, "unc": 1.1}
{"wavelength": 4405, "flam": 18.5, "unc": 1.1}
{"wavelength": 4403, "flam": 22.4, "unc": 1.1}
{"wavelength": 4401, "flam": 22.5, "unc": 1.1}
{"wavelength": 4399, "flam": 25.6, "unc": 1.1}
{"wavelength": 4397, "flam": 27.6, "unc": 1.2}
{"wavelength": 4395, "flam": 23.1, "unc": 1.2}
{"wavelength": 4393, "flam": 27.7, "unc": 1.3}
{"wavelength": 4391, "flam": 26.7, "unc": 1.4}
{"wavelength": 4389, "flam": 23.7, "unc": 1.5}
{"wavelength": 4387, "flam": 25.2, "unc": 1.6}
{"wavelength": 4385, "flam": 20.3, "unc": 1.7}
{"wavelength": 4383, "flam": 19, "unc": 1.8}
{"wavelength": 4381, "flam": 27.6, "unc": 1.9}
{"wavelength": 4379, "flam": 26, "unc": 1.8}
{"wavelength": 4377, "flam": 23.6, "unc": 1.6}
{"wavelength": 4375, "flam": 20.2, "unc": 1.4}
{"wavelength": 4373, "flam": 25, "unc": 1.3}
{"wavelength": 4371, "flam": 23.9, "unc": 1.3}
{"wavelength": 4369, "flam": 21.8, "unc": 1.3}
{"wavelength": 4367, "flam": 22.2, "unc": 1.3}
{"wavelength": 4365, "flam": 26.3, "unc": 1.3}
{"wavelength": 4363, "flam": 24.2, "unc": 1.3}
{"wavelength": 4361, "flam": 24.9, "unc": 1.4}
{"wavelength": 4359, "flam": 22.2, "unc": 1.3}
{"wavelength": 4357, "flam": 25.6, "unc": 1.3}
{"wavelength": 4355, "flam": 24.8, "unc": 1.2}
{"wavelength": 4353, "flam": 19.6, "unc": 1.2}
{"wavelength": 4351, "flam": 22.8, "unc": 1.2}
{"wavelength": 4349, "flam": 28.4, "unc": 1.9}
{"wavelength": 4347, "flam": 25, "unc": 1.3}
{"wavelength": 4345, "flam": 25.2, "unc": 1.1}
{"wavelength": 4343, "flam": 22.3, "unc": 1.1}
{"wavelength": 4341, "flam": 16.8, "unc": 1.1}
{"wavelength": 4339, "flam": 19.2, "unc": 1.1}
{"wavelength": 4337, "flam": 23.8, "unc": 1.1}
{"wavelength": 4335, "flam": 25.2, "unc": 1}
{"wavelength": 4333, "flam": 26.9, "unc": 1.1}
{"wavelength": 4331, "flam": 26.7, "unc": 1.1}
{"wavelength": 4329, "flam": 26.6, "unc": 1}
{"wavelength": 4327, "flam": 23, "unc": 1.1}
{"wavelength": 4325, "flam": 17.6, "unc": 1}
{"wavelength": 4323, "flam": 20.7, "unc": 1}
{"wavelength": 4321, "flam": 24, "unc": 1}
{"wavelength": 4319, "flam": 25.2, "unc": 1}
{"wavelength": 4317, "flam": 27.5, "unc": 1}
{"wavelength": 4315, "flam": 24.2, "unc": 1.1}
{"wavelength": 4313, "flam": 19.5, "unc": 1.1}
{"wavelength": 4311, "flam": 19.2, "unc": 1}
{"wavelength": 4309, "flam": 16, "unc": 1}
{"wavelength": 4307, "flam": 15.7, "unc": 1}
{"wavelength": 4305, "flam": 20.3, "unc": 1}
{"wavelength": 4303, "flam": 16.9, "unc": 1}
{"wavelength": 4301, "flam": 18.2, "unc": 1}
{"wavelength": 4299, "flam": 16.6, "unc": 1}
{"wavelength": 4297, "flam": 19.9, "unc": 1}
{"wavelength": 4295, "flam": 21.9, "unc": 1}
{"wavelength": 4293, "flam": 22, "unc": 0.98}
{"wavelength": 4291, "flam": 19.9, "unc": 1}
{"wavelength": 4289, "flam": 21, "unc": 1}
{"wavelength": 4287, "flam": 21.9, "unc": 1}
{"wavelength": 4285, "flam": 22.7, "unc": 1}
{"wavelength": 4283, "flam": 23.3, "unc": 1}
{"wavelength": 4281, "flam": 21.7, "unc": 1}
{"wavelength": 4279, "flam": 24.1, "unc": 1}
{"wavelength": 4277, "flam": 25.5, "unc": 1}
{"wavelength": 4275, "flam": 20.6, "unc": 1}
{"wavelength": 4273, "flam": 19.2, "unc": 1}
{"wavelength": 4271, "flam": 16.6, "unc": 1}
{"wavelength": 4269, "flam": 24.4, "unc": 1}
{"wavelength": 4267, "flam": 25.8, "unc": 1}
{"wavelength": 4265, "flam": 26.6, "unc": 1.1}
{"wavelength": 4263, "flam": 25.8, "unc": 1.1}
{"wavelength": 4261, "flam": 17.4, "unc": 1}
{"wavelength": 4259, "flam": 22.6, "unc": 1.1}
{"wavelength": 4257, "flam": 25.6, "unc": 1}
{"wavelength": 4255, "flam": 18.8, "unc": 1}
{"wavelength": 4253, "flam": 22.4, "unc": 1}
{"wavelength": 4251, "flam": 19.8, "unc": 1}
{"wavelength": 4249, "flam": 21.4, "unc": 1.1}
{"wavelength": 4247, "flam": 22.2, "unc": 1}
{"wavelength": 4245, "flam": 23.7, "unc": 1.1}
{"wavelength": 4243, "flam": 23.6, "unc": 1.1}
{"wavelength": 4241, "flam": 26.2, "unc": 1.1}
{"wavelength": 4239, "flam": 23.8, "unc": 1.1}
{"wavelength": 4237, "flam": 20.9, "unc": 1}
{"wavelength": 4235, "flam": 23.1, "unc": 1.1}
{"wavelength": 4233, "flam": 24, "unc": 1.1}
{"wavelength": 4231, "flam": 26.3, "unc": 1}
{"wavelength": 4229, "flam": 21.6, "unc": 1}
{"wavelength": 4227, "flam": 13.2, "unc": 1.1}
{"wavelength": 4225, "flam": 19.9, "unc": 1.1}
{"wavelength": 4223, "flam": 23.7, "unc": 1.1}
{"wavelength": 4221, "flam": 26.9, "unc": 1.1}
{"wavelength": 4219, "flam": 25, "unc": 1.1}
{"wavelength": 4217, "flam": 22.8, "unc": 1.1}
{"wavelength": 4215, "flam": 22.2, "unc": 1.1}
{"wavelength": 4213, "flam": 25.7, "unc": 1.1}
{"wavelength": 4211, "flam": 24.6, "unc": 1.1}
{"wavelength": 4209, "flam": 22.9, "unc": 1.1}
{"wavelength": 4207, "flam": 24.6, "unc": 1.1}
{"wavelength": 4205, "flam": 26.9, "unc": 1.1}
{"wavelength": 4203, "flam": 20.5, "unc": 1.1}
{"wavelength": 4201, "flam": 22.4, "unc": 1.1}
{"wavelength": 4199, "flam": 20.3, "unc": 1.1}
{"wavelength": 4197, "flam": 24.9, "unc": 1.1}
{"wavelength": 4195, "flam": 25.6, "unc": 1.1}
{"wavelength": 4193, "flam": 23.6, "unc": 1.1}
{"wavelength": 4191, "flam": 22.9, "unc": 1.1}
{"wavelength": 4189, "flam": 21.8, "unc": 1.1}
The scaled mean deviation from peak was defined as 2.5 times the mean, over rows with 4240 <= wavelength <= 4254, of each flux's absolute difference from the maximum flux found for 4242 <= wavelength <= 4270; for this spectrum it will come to 9.6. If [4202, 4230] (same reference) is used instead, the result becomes 9.5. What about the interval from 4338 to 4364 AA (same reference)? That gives 9.3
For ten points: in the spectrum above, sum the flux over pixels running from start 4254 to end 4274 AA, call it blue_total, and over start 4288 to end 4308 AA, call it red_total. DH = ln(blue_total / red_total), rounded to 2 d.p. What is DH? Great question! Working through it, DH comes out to 0.15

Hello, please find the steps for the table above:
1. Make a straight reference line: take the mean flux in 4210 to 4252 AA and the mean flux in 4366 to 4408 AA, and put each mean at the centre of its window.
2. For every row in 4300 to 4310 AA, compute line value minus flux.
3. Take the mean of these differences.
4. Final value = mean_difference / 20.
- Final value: 0.29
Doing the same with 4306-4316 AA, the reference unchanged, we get 0.22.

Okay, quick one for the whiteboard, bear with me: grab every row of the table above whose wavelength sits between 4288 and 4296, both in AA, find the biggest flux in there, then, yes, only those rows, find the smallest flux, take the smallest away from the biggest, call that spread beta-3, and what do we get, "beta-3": 2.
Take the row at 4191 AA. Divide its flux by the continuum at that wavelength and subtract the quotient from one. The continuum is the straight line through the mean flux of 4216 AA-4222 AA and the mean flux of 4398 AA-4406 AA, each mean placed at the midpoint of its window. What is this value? 0.10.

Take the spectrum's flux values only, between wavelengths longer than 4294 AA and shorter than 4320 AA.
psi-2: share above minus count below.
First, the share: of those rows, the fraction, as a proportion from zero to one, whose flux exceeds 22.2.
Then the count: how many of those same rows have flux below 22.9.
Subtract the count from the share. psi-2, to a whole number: -10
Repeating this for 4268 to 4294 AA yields -9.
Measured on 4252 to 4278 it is -6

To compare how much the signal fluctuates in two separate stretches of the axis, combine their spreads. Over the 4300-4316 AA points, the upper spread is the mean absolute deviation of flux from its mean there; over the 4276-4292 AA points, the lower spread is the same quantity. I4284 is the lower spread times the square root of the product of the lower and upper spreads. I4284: 2.3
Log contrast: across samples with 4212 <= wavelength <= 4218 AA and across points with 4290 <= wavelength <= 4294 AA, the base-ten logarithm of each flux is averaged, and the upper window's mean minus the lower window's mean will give -0.051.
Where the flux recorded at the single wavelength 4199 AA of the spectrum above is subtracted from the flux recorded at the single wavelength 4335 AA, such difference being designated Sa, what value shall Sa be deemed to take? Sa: 5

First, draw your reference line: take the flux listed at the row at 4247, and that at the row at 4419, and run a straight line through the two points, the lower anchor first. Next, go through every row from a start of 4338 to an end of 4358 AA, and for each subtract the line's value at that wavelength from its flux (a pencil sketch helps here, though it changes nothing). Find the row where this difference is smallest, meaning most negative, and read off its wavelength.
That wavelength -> 4341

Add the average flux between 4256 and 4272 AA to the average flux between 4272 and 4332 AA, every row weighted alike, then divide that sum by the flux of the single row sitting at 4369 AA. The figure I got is 2.04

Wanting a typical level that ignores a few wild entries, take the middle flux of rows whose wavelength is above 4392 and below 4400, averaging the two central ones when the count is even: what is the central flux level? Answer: 27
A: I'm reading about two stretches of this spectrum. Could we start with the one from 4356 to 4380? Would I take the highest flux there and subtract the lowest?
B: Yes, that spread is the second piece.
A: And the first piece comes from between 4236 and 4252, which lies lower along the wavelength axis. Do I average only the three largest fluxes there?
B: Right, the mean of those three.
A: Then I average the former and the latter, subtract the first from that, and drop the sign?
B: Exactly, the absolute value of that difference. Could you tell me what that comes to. 9.2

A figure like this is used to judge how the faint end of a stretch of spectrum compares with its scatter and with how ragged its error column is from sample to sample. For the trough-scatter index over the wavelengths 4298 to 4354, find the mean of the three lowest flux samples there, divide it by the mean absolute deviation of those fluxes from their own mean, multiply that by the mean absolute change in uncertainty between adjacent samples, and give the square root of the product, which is 0.62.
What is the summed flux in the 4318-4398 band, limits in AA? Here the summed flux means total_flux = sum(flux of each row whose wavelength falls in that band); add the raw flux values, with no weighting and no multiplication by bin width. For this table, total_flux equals 951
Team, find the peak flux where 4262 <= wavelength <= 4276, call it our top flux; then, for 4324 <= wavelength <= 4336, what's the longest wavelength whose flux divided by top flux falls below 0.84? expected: 4325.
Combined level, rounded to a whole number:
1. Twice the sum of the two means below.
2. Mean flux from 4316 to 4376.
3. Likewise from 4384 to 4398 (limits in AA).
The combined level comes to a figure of 97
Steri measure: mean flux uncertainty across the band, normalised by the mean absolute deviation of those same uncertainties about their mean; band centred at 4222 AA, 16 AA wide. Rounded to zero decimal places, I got 50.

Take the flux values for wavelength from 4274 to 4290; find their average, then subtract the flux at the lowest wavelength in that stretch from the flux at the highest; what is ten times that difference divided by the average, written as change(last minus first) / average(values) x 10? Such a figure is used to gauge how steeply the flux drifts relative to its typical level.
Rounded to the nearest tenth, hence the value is 0.2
